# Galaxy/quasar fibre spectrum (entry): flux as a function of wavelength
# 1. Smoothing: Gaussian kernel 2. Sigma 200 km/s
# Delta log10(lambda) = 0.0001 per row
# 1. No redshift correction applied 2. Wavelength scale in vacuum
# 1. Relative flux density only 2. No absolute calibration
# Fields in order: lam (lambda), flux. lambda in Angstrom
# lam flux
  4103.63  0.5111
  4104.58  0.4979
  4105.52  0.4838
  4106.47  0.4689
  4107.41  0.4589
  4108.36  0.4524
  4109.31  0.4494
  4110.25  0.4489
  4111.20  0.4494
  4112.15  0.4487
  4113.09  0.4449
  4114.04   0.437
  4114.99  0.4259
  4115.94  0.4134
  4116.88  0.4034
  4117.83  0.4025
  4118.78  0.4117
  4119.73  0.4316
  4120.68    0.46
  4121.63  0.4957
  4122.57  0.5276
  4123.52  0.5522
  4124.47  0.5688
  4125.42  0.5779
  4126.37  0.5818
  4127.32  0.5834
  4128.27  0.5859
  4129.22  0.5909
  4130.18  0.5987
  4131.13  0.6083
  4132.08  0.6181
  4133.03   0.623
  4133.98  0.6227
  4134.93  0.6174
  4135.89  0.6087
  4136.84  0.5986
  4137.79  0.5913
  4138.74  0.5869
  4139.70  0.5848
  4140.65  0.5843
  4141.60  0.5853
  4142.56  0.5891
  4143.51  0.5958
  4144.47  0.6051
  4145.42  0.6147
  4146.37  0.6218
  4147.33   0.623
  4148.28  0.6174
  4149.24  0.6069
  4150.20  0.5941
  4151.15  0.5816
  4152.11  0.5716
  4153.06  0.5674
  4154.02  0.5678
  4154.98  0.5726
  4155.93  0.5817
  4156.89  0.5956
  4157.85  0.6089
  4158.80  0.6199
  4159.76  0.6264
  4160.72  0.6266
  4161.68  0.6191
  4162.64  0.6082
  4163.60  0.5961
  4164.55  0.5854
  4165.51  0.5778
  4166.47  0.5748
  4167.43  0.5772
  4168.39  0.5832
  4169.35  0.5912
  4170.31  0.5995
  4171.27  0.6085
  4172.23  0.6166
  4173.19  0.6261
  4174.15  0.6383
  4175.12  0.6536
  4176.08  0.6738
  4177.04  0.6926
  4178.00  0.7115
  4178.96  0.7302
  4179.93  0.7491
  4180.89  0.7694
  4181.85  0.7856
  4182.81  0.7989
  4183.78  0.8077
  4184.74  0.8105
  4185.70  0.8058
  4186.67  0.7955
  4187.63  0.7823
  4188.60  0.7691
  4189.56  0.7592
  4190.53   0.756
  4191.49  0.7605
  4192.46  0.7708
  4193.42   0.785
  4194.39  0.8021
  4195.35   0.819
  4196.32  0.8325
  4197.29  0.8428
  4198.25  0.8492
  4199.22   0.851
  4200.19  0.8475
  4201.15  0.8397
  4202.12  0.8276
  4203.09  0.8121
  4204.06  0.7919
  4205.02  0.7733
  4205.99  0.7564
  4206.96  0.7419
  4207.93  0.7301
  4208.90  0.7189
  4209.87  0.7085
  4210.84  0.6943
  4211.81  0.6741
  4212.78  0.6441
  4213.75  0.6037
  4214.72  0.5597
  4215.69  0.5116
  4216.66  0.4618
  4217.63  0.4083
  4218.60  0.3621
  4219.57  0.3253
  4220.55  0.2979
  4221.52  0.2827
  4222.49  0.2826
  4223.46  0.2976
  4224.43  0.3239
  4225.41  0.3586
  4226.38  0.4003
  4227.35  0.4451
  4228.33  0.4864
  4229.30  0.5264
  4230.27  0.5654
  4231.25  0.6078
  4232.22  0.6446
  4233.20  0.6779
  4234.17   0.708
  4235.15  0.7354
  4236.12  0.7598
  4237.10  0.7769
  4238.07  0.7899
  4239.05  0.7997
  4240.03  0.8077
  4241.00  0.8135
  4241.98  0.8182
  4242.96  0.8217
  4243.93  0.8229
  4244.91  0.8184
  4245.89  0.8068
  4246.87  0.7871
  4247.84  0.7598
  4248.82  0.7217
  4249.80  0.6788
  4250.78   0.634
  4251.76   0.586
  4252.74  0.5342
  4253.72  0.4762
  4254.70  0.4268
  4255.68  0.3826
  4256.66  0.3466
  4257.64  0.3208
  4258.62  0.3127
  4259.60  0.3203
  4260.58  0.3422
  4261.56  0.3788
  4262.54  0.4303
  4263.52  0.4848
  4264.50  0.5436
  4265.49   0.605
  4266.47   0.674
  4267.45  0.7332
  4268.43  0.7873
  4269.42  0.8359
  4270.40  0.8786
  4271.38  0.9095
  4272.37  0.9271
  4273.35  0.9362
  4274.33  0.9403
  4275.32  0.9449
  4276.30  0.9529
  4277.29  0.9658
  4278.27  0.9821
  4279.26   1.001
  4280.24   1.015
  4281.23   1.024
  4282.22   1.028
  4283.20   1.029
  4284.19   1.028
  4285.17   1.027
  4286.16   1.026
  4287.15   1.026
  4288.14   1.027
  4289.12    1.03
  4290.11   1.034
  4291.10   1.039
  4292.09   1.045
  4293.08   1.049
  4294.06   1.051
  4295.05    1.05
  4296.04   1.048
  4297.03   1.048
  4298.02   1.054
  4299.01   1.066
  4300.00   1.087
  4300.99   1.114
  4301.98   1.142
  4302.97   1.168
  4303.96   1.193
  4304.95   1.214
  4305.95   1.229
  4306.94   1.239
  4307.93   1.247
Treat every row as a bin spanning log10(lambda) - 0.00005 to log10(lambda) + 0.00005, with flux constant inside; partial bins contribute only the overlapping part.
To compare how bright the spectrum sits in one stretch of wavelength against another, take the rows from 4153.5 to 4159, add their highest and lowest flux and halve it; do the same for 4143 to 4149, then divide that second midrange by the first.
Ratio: 1.0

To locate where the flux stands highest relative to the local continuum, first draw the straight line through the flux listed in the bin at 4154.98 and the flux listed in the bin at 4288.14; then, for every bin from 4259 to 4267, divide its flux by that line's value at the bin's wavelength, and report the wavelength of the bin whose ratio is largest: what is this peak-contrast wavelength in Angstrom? 4266.47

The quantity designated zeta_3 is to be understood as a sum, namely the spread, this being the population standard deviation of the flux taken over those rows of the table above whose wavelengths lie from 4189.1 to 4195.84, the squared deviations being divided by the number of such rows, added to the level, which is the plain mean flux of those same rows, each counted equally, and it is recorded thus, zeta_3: 0.80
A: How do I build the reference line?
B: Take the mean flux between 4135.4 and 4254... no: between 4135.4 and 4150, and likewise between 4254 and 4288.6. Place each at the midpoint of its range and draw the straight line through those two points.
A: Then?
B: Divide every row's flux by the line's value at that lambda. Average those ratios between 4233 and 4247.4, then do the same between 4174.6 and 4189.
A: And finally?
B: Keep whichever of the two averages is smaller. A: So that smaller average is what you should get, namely 1.09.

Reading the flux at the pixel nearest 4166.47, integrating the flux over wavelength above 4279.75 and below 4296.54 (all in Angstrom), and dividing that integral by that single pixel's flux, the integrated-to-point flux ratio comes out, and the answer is 30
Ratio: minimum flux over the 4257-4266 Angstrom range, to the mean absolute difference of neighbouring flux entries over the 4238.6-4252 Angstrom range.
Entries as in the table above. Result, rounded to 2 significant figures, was 16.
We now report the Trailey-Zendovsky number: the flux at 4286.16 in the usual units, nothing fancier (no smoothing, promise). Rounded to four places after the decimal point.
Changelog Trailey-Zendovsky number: 1.0260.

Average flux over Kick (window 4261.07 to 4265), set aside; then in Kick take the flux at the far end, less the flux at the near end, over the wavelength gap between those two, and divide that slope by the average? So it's 0.122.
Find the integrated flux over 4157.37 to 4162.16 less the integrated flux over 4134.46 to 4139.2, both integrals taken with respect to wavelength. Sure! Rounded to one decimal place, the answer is 0.1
